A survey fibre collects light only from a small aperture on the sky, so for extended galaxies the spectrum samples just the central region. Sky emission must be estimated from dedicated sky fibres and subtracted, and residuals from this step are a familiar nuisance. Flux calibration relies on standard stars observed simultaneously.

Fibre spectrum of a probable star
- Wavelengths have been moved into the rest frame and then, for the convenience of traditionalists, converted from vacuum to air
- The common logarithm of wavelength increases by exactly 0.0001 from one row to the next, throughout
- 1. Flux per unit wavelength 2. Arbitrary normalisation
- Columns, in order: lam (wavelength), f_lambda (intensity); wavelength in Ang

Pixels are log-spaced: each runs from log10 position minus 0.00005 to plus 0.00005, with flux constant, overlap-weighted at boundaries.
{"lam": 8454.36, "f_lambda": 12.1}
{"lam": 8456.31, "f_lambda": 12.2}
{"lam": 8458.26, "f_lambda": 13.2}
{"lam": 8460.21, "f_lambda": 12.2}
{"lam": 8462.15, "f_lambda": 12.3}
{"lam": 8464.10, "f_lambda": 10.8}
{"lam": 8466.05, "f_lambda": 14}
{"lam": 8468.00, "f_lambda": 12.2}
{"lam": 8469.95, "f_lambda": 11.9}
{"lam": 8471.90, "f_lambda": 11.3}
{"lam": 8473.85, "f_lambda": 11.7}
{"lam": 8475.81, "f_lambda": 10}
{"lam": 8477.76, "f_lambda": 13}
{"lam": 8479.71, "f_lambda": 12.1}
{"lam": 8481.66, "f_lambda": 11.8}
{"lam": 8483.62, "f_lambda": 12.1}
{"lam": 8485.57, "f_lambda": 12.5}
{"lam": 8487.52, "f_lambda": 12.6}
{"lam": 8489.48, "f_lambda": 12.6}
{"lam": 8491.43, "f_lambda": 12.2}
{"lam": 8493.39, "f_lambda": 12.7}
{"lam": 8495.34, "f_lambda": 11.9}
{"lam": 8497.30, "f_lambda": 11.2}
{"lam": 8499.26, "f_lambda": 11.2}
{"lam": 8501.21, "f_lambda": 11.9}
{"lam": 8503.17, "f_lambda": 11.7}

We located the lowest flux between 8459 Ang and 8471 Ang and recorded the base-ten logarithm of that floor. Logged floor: 1.03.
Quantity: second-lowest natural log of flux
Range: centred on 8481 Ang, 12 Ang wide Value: 2.47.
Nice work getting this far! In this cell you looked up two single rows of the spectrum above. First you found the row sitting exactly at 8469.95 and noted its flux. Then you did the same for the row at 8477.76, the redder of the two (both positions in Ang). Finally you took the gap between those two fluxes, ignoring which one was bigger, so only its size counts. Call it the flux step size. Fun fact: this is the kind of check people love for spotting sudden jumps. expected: 1.1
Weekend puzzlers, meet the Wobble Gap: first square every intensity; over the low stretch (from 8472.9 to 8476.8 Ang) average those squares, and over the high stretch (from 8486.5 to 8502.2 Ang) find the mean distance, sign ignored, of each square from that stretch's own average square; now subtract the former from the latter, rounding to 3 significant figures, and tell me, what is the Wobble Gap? -107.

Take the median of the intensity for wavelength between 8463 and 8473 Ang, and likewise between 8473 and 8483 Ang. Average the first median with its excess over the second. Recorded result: 6.0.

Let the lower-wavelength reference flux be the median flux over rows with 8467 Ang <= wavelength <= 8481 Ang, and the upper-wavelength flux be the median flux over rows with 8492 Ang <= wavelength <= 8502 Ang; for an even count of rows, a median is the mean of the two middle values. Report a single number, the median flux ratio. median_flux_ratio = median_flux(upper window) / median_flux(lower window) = 1.00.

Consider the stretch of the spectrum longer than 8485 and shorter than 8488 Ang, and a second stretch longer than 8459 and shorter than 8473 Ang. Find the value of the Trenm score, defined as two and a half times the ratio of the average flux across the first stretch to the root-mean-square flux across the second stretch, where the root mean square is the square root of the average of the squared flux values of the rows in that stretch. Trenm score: 2.59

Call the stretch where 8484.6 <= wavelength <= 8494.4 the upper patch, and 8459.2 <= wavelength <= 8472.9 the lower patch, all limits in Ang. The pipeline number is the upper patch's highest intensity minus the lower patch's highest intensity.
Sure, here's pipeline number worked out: -1.3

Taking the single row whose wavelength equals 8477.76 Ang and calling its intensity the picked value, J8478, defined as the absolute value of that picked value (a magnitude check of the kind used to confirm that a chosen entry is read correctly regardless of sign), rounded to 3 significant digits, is 13.0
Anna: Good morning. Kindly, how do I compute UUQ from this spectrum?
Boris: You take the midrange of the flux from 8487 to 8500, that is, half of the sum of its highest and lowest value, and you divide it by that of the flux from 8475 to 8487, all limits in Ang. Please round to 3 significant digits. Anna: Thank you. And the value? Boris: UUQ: 1.04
